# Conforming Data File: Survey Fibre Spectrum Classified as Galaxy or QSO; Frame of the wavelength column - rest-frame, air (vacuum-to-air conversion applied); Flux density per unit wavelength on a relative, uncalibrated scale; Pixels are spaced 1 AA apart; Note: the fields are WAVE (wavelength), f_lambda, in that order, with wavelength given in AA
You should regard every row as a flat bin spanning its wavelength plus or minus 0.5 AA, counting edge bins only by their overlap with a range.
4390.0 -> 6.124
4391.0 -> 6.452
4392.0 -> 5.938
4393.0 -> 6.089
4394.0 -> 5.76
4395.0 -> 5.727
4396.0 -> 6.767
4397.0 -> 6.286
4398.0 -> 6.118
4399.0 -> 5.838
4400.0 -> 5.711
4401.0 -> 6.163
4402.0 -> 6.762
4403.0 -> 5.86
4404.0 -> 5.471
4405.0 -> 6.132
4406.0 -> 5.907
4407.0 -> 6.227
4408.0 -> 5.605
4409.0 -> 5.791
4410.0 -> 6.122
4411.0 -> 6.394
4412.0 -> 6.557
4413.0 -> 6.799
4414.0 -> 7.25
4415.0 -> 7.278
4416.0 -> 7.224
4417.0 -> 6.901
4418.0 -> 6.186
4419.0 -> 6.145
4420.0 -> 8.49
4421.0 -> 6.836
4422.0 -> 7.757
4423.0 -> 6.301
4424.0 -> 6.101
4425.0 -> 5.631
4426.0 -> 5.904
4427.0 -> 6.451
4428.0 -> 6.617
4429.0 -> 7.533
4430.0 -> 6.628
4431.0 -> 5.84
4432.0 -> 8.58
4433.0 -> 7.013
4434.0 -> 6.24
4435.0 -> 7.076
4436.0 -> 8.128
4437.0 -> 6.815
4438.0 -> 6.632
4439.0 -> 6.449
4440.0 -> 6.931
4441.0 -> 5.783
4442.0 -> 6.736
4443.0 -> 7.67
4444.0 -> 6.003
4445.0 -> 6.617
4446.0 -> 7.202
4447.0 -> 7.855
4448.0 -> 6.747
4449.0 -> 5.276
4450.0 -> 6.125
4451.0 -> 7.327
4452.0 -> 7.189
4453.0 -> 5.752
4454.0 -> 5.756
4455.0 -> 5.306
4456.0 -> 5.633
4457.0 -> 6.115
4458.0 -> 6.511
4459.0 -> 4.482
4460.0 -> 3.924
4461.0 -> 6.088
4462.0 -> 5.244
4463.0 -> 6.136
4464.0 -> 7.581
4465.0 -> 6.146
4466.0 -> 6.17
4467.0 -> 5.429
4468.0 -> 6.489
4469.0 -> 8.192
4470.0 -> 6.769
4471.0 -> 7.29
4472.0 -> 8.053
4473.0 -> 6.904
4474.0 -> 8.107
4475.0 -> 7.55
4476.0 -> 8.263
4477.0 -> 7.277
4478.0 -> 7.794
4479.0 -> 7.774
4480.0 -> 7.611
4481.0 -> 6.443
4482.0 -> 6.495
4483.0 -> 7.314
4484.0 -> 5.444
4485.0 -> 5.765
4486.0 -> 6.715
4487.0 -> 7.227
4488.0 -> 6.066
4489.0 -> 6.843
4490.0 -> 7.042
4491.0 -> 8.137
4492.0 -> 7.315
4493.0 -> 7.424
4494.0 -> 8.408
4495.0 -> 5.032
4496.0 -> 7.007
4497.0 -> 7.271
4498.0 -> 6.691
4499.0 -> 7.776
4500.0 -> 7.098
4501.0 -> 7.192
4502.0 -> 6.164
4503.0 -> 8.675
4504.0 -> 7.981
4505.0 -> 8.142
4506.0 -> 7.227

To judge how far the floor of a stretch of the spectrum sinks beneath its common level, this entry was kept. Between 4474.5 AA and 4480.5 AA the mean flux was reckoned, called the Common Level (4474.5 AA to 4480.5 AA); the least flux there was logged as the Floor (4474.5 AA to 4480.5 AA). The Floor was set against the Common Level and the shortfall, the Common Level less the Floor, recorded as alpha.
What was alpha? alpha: 0.43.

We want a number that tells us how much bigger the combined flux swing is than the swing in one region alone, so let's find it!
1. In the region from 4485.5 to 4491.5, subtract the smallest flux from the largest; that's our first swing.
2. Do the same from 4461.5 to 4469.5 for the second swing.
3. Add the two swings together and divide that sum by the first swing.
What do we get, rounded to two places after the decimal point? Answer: 2.42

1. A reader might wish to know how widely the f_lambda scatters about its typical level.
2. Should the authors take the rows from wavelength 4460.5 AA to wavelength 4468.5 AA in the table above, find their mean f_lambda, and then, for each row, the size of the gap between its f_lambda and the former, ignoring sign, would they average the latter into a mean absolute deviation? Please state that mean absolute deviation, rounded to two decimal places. 0.44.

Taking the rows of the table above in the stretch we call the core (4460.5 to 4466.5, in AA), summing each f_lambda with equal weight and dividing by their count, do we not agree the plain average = 6.23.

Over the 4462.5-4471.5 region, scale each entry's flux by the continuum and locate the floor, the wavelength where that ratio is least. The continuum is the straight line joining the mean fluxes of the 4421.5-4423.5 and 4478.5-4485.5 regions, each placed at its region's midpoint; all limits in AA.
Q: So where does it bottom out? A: 4467.0 AA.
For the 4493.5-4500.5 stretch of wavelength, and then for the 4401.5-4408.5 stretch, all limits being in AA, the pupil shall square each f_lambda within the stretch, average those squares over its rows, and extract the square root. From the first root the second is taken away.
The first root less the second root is 1.1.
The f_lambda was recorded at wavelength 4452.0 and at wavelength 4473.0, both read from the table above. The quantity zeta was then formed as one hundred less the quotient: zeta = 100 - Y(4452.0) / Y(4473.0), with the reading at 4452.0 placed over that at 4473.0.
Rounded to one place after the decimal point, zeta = 99.0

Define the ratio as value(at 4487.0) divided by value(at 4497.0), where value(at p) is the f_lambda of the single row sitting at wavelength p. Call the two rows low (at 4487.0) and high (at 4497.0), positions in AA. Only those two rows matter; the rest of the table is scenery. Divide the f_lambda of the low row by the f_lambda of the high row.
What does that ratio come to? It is 1.0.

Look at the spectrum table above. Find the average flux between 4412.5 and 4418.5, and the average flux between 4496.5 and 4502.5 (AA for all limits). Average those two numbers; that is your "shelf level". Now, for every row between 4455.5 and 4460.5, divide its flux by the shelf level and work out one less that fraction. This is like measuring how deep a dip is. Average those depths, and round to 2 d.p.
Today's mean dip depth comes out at 0.24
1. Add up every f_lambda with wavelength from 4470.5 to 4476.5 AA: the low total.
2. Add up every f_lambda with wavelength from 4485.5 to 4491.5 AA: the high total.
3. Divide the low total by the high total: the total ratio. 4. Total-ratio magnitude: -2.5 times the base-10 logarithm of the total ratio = -0.10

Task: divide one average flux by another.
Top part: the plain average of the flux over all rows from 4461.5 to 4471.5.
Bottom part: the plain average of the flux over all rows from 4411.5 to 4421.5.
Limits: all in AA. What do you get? 0.94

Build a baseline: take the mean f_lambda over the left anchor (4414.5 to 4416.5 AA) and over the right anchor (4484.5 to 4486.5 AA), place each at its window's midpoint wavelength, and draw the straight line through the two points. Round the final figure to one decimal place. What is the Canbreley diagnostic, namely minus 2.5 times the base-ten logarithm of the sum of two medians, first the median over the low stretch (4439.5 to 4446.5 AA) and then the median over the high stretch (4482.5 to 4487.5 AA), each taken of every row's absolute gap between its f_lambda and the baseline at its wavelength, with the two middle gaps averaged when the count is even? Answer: -0.2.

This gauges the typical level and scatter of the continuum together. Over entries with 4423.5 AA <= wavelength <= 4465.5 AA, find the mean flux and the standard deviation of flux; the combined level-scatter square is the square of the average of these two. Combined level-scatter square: 13.5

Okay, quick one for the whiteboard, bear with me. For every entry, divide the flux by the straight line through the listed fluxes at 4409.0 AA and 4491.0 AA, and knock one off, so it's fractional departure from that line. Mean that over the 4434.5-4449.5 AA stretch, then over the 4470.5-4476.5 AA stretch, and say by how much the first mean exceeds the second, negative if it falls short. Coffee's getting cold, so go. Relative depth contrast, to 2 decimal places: 0.00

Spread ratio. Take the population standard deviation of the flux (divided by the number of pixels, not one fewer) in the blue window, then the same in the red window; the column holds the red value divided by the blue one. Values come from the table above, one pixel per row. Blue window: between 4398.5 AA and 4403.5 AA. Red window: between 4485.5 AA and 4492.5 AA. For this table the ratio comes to 1.6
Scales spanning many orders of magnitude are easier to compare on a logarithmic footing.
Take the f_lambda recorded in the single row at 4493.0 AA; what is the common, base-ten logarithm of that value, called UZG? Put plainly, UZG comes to 0.871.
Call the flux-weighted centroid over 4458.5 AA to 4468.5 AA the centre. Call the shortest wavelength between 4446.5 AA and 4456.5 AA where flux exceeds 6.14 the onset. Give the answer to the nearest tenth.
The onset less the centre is -16.8 AA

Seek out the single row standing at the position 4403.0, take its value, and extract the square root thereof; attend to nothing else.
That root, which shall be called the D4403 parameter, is 2.42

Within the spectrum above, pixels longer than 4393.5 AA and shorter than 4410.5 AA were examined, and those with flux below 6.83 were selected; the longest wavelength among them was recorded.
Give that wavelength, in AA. 4410.0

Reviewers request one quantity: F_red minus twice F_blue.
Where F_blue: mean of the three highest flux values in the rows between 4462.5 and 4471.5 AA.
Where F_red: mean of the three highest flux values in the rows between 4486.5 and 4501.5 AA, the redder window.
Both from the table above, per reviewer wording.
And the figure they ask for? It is -7.3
